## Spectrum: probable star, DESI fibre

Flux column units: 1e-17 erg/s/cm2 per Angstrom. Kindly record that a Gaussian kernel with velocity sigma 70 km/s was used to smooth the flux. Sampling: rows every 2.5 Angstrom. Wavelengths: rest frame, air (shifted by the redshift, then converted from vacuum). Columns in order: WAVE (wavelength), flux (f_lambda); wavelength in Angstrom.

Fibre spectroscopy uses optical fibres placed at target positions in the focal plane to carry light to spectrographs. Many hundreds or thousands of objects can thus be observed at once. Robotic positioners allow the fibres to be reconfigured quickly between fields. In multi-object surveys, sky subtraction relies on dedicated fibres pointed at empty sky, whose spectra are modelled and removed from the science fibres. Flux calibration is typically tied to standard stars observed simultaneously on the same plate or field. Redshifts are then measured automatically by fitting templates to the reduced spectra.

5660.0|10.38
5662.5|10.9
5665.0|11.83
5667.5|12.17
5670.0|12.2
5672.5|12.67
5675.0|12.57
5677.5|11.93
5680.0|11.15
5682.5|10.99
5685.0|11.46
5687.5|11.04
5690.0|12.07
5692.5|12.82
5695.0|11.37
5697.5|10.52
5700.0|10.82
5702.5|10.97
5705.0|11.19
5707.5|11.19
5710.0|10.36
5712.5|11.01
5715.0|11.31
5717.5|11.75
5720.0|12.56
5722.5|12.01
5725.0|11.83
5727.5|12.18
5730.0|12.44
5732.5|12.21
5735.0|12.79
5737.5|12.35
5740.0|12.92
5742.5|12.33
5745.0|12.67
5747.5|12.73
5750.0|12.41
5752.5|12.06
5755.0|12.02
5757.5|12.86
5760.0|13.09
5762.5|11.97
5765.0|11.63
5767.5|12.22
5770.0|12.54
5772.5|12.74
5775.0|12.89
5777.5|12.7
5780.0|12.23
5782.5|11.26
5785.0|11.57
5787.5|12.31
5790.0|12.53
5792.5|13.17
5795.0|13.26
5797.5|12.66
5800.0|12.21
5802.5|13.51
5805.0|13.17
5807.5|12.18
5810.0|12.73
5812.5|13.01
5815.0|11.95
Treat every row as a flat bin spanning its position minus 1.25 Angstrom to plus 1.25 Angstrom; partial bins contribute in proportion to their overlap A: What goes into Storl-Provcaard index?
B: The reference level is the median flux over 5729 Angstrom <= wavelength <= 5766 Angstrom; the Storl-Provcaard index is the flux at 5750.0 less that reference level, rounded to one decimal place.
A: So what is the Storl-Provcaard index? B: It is 0.0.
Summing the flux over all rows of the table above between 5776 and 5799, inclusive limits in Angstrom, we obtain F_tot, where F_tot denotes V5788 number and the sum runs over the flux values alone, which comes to 112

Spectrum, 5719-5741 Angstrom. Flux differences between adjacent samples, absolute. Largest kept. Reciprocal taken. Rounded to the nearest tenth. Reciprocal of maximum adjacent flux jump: 1.7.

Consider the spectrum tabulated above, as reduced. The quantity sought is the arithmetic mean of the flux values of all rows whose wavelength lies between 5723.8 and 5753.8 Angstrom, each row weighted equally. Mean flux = 12.41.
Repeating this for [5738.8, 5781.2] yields 12.47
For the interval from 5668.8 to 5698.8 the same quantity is 11.73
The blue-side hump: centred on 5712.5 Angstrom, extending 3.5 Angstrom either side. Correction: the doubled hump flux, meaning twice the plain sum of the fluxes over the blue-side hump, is 65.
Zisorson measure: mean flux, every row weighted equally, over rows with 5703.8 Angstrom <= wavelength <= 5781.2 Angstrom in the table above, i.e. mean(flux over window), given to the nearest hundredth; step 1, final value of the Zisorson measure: 12.17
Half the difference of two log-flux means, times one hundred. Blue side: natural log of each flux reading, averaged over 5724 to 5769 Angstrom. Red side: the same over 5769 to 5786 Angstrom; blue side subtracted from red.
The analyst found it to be -0.4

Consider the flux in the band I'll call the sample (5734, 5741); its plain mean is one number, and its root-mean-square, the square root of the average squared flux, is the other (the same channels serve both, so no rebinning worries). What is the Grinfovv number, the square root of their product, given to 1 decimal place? 12.7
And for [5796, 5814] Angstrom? 12.8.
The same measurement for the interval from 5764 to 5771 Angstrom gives 12.1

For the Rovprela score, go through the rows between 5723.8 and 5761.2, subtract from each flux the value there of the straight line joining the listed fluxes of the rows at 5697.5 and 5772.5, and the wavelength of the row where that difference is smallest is 5755.0 Angstrom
